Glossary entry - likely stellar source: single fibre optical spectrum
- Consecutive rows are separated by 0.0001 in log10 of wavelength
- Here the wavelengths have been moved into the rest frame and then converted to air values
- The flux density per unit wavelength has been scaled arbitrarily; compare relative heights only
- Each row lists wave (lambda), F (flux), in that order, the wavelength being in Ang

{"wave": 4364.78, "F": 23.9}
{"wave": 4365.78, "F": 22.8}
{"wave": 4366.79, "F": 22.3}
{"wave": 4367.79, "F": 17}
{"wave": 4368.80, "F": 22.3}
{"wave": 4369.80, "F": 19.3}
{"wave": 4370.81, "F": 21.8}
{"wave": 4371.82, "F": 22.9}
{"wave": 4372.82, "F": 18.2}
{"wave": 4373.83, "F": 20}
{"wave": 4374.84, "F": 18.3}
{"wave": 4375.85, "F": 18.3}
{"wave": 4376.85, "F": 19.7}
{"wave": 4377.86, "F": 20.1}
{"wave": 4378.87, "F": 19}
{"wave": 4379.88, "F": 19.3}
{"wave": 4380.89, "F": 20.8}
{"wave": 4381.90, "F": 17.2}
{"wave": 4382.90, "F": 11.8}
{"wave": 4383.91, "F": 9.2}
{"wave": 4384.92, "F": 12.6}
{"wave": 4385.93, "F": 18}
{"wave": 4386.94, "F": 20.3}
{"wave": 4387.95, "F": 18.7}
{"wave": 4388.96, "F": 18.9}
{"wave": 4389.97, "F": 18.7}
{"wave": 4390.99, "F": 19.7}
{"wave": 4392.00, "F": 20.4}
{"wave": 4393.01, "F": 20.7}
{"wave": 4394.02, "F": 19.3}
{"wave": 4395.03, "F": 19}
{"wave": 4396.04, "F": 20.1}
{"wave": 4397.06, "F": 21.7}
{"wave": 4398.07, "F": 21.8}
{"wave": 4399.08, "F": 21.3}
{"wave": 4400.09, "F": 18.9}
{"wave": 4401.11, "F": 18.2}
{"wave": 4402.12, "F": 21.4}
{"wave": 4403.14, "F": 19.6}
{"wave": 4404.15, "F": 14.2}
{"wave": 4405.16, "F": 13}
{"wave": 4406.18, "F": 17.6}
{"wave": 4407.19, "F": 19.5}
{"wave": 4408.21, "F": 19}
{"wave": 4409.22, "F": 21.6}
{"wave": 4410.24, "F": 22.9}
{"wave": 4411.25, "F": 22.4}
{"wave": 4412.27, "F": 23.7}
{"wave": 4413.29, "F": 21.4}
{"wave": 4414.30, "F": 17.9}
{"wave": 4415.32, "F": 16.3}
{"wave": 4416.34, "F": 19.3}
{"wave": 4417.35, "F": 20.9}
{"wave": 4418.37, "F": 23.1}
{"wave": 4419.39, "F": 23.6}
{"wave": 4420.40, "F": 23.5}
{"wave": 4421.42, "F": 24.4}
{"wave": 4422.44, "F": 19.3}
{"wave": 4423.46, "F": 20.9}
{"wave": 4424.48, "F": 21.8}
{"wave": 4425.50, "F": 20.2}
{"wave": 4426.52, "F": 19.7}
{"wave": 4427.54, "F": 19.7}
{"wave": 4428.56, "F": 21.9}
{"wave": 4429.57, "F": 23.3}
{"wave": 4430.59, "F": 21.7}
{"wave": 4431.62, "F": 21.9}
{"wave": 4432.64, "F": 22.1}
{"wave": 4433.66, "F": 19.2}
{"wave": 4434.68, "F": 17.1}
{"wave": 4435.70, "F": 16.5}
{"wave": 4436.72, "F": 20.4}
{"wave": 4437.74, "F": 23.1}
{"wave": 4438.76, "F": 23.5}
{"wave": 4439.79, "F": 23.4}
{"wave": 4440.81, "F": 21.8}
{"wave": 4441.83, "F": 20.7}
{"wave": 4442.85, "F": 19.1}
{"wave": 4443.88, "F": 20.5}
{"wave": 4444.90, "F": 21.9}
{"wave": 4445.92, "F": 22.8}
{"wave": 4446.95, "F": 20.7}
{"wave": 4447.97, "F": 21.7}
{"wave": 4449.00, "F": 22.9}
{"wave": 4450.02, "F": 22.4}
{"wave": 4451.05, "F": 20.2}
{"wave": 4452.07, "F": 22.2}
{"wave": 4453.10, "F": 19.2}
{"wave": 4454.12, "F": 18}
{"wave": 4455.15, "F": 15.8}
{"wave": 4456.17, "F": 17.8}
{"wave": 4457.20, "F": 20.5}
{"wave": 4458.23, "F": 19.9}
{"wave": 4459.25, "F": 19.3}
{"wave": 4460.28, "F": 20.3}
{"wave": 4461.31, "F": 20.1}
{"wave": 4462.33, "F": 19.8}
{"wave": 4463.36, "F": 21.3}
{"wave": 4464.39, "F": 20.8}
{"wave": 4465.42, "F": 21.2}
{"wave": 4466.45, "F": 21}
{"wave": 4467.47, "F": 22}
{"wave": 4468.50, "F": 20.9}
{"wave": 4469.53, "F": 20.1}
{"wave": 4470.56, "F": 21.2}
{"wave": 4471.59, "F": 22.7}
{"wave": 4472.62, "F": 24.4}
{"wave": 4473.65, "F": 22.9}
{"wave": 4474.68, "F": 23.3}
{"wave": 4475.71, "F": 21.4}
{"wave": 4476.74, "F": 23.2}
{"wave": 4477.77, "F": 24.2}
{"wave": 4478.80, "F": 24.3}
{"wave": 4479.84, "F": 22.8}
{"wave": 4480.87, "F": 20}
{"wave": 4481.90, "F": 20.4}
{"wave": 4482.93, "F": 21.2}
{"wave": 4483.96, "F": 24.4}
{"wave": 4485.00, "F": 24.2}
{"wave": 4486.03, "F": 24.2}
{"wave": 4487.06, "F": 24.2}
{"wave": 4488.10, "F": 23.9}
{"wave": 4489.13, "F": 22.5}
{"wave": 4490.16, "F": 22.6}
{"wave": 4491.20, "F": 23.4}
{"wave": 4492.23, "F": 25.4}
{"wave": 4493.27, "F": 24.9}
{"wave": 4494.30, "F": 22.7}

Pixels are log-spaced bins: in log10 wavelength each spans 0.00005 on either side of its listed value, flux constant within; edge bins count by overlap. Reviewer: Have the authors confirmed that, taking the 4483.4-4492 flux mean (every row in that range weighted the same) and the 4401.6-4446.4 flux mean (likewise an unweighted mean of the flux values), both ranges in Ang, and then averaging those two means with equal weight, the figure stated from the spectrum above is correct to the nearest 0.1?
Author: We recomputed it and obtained 22.2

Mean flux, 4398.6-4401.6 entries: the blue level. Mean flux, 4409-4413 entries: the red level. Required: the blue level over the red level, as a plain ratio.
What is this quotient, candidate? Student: 0.86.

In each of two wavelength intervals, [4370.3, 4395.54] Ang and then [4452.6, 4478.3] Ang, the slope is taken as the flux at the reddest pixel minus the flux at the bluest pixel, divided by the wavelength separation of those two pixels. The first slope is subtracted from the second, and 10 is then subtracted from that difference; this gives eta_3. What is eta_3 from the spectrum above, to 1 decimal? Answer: -9.7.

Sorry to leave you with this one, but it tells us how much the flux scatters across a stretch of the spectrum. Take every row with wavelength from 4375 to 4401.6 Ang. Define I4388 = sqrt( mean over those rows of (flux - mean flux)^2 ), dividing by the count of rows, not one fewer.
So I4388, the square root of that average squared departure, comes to 2.94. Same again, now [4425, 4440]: 2.13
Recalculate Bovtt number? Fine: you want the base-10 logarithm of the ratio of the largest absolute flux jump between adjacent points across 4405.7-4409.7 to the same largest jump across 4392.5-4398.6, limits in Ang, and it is 0.2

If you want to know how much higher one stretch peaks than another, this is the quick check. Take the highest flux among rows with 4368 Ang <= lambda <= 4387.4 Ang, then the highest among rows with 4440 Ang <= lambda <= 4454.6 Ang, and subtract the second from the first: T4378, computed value 0.0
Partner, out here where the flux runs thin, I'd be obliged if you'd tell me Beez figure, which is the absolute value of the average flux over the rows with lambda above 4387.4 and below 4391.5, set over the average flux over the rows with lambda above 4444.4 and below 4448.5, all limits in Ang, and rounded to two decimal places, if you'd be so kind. 0.87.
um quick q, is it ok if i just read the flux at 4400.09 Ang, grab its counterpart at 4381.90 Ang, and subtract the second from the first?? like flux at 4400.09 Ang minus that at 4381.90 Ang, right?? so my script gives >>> 1.7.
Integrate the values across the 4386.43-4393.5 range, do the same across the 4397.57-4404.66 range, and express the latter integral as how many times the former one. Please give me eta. 0.99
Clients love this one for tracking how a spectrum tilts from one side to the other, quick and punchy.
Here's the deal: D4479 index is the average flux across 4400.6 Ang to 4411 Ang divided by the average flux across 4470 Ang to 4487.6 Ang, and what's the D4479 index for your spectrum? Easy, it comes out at 0.82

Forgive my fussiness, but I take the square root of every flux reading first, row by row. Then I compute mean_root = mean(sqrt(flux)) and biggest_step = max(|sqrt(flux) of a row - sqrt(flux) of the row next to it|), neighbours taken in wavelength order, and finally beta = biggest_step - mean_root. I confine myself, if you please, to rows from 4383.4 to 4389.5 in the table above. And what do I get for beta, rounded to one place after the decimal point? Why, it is -3.3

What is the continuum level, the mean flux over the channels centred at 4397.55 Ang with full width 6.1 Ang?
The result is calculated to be 20.5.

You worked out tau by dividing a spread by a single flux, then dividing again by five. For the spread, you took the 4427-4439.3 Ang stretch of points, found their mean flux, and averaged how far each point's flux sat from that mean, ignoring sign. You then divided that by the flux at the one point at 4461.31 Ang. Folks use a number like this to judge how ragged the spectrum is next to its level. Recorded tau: 0.019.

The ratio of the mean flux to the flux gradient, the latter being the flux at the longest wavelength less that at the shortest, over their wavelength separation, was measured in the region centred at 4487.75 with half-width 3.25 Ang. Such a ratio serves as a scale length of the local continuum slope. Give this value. -76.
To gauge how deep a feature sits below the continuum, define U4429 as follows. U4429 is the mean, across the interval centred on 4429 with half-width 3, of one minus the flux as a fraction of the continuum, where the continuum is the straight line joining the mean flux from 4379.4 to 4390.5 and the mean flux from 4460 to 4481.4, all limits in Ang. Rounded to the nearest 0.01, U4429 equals -0.10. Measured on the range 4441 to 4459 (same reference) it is 0.01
